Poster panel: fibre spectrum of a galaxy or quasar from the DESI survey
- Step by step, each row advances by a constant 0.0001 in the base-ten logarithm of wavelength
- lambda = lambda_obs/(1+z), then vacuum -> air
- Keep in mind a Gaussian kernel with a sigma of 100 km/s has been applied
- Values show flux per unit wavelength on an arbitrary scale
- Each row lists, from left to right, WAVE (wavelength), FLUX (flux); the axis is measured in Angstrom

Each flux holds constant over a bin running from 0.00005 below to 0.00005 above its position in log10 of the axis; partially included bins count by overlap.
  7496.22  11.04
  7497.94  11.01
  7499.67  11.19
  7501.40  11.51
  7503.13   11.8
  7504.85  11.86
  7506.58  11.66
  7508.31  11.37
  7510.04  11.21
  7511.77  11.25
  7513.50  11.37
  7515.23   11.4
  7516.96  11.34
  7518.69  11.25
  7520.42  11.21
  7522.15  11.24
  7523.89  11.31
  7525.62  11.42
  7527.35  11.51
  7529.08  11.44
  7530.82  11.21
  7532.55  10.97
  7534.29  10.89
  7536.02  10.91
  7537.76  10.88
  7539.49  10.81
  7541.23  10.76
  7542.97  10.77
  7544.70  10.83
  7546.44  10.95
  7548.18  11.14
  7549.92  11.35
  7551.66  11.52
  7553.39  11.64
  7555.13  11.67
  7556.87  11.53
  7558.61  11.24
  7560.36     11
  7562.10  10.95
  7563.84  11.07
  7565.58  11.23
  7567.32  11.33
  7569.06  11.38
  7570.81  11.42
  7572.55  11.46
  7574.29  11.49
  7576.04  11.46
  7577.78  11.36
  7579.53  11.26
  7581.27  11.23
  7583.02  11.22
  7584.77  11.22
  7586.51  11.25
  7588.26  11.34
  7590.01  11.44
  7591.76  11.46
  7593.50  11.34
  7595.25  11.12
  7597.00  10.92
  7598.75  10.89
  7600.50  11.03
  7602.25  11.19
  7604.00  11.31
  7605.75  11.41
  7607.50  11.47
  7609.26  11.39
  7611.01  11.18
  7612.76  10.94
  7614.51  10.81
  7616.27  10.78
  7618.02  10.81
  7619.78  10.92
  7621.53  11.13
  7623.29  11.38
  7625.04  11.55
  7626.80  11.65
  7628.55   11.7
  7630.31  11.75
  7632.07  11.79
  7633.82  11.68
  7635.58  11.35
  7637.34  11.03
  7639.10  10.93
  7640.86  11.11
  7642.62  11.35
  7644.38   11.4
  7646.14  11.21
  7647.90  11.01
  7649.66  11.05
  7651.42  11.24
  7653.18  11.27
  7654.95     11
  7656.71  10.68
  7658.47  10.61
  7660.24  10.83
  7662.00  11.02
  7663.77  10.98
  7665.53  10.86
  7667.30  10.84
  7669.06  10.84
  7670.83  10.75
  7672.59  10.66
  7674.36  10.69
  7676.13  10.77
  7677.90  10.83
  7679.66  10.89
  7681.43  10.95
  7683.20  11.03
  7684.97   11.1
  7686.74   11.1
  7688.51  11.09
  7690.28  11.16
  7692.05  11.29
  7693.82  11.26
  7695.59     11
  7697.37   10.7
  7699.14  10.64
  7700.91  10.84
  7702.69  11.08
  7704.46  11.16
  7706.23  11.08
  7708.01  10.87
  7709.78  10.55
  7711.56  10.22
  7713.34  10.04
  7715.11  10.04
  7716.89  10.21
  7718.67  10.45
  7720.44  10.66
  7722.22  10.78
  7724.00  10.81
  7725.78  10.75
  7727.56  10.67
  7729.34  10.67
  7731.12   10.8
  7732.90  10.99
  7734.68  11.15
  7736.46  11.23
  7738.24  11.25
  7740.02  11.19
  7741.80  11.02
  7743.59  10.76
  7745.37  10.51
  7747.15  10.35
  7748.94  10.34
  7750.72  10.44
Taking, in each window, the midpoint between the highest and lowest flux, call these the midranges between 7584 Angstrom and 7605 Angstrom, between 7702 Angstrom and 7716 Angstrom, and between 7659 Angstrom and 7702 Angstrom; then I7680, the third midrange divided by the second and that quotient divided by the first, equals 0.0926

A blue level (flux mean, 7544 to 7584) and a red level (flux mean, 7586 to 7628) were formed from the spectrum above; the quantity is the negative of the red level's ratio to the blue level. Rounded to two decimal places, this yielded -0.99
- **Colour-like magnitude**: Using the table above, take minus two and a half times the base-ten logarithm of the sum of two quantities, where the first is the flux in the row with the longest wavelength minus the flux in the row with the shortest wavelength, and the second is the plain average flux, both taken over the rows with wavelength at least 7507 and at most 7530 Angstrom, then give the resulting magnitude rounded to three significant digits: -2.64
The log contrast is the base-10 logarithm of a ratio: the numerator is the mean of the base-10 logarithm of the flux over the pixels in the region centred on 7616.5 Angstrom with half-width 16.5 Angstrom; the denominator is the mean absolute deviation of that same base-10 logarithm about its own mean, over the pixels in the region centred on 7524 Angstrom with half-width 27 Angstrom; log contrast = 2.07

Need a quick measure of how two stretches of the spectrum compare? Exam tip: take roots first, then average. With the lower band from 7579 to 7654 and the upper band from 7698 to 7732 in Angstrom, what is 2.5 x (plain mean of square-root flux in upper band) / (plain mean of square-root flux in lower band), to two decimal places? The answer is 2.43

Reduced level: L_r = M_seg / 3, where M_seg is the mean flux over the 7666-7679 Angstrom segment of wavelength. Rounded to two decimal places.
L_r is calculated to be 3.59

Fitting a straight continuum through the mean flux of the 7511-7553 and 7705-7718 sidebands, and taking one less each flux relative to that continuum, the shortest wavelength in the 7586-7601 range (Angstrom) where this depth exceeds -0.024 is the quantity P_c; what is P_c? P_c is 7595.25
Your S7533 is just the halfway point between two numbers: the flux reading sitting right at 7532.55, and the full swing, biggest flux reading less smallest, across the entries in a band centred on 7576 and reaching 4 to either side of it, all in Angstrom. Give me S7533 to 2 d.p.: 5.60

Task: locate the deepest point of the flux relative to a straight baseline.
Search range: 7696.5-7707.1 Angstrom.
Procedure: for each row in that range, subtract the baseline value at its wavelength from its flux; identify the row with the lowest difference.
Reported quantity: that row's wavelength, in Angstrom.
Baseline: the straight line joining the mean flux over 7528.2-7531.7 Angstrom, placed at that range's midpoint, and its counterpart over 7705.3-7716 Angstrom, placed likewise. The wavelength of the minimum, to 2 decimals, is 7699.14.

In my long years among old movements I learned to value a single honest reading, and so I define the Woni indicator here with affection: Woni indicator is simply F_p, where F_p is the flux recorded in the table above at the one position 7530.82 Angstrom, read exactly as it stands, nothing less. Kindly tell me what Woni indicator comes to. 11.21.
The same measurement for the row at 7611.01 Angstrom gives 11.18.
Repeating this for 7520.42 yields 11.21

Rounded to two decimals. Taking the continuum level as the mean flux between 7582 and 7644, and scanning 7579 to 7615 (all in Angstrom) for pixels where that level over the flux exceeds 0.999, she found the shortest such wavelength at 7579.53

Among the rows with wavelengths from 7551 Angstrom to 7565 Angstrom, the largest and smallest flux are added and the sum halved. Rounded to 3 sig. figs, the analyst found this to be 11.3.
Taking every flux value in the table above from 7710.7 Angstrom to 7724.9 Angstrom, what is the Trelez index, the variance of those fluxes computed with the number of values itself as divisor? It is 0.089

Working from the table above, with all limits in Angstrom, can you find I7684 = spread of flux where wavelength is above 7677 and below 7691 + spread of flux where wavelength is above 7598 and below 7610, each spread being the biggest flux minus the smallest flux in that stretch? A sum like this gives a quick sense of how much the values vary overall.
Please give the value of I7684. 0.91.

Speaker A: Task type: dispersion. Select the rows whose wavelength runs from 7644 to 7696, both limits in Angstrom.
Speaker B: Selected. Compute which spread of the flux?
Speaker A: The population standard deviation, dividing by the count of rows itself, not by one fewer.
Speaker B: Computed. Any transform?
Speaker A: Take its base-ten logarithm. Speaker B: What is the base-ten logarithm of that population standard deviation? -0.69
